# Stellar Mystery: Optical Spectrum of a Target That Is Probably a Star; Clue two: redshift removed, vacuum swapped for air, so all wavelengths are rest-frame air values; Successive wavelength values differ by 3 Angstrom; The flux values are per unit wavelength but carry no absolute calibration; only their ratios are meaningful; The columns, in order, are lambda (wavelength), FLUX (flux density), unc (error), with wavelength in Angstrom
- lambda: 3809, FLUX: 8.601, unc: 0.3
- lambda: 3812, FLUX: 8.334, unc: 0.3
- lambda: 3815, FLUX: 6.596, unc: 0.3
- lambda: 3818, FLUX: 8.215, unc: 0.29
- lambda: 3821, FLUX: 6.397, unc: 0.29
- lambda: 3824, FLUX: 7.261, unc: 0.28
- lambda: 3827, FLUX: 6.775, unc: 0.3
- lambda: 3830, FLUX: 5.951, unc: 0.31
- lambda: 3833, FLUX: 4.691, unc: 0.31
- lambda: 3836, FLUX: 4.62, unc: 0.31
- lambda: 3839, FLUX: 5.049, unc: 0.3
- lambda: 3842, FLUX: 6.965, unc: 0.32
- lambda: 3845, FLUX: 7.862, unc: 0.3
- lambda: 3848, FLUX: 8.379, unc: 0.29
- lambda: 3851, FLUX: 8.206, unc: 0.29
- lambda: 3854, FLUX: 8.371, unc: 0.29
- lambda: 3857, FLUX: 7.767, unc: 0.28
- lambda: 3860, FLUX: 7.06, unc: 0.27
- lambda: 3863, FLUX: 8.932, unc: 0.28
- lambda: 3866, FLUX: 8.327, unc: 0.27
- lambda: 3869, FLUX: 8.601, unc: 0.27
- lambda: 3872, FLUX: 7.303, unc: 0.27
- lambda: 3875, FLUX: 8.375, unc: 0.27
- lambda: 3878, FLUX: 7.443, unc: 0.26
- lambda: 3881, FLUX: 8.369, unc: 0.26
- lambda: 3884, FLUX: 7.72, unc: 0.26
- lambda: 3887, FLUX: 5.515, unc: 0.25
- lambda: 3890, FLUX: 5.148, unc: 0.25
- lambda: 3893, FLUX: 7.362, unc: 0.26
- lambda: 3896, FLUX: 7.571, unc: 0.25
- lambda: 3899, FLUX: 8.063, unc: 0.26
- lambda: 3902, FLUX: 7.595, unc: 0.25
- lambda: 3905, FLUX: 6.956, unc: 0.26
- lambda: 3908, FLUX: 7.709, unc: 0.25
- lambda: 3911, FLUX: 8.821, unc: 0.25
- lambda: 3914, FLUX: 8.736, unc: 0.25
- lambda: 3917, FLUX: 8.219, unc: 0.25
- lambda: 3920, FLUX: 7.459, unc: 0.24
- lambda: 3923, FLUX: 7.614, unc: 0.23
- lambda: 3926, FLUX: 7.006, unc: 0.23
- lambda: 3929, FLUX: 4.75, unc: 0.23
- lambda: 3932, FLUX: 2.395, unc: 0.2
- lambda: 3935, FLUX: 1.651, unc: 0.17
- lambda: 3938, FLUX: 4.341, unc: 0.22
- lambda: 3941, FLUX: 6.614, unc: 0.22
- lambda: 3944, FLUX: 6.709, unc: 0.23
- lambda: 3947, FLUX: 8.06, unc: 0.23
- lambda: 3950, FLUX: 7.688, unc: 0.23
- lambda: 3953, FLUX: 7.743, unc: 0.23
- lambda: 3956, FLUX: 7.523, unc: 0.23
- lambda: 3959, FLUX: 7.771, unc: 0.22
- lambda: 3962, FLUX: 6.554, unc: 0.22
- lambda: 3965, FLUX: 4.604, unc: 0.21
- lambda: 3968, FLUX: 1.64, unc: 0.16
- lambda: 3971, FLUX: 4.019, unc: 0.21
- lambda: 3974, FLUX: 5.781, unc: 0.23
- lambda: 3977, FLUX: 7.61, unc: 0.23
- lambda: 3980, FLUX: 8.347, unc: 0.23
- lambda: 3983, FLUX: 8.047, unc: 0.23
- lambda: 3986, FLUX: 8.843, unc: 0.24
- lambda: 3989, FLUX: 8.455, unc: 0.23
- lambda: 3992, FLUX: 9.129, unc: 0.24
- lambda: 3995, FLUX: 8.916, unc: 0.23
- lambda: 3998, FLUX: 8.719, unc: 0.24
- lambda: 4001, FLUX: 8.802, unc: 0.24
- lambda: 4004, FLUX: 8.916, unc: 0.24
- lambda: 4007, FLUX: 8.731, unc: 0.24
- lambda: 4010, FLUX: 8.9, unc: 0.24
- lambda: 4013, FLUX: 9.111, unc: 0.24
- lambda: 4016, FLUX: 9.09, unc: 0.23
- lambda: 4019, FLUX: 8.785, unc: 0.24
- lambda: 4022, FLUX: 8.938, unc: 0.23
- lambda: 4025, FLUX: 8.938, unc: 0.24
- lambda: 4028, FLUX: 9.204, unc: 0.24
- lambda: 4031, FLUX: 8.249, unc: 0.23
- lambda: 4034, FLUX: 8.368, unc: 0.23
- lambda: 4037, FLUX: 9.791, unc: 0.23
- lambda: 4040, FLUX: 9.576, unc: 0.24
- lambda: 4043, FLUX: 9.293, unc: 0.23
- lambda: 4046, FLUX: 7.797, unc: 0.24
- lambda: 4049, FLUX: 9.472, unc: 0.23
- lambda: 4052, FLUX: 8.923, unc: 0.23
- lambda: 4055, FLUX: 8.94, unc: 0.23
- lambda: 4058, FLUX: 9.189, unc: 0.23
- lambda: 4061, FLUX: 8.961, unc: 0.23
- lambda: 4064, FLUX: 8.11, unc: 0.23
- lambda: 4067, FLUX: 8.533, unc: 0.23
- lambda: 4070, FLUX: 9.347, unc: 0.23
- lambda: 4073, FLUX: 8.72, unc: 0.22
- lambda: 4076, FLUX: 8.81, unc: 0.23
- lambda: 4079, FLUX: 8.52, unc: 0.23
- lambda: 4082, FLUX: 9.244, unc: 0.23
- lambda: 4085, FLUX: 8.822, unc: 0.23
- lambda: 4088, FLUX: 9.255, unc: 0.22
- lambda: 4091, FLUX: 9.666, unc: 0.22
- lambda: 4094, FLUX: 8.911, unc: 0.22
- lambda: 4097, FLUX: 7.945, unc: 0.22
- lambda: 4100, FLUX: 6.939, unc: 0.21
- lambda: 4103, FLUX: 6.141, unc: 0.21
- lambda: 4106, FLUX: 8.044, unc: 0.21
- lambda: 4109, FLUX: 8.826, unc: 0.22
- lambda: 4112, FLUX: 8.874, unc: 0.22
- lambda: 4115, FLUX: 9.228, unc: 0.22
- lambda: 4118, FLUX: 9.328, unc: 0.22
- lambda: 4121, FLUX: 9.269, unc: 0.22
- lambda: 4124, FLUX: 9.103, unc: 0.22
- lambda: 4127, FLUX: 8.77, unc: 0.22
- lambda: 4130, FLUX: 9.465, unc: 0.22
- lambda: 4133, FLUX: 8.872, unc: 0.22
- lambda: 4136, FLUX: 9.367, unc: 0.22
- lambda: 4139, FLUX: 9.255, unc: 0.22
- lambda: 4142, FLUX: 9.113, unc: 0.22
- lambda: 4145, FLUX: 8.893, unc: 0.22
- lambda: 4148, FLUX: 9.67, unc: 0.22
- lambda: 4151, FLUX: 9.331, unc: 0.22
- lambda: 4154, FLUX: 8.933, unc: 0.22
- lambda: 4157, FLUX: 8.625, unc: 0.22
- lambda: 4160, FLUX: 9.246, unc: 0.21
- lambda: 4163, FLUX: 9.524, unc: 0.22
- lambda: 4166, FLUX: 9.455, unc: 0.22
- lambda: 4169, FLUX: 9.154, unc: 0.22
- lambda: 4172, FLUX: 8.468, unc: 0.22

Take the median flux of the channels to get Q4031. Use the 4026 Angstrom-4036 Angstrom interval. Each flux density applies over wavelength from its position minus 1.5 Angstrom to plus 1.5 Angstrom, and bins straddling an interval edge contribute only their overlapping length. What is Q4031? 8.37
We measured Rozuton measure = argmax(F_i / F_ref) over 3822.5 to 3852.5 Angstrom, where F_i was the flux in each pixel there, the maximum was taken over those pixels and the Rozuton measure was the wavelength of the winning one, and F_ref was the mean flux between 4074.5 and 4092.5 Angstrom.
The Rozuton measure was 3848 Angstrom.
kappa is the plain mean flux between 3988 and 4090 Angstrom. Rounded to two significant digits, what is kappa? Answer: 8.9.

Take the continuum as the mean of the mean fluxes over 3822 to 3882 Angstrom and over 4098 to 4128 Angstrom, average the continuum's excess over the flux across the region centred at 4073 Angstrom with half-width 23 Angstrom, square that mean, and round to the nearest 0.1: 1.1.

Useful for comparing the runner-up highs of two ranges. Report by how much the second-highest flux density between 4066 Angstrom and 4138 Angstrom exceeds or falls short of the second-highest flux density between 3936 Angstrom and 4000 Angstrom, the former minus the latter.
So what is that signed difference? 0.55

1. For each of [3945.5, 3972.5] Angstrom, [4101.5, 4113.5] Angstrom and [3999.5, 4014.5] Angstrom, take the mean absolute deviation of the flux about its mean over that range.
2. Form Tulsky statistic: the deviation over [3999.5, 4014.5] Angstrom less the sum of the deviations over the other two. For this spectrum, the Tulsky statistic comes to -2.7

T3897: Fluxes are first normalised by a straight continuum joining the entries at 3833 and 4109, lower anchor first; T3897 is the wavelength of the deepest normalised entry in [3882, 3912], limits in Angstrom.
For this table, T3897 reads 3890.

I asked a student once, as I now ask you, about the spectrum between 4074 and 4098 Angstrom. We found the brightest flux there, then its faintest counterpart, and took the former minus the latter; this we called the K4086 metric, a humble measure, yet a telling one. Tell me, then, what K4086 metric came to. 1.72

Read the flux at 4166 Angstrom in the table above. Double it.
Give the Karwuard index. 18.9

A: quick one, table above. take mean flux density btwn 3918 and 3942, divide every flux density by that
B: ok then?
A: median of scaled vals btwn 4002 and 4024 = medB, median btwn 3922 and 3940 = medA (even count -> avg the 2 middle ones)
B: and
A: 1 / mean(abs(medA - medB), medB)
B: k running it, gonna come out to 0.79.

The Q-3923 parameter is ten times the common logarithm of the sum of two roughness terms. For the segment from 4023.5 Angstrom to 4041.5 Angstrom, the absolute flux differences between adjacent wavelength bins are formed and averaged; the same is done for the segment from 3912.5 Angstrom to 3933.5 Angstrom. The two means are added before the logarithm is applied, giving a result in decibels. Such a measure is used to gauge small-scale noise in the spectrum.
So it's 2.3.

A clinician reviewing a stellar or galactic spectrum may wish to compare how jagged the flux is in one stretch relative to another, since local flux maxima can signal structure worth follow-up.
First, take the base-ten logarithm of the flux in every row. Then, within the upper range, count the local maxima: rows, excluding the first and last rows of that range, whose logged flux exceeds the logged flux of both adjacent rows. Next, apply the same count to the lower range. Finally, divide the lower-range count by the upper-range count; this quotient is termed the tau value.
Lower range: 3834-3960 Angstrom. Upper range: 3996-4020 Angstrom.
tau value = 5.5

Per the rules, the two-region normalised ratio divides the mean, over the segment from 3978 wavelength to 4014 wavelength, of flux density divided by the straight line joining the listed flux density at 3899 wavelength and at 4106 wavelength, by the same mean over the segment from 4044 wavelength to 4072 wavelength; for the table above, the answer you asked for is 0.99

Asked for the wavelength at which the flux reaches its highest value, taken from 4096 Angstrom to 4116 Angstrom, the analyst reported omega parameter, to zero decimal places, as 4115 Angstrom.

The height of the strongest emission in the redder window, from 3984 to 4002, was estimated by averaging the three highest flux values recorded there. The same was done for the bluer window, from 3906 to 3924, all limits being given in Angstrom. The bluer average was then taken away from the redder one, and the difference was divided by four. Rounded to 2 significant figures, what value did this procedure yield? 0.093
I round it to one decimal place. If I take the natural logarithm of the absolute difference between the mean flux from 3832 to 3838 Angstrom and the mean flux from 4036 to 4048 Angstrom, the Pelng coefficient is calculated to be 1.5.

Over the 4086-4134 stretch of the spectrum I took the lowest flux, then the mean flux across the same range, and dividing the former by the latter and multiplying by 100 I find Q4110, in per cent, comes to 71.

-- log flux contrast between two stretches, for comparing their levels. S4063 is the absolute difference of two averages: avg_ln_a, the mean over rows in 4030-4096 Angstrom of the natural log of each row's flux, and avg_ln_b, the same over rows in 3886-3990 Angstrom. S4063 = 0.36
